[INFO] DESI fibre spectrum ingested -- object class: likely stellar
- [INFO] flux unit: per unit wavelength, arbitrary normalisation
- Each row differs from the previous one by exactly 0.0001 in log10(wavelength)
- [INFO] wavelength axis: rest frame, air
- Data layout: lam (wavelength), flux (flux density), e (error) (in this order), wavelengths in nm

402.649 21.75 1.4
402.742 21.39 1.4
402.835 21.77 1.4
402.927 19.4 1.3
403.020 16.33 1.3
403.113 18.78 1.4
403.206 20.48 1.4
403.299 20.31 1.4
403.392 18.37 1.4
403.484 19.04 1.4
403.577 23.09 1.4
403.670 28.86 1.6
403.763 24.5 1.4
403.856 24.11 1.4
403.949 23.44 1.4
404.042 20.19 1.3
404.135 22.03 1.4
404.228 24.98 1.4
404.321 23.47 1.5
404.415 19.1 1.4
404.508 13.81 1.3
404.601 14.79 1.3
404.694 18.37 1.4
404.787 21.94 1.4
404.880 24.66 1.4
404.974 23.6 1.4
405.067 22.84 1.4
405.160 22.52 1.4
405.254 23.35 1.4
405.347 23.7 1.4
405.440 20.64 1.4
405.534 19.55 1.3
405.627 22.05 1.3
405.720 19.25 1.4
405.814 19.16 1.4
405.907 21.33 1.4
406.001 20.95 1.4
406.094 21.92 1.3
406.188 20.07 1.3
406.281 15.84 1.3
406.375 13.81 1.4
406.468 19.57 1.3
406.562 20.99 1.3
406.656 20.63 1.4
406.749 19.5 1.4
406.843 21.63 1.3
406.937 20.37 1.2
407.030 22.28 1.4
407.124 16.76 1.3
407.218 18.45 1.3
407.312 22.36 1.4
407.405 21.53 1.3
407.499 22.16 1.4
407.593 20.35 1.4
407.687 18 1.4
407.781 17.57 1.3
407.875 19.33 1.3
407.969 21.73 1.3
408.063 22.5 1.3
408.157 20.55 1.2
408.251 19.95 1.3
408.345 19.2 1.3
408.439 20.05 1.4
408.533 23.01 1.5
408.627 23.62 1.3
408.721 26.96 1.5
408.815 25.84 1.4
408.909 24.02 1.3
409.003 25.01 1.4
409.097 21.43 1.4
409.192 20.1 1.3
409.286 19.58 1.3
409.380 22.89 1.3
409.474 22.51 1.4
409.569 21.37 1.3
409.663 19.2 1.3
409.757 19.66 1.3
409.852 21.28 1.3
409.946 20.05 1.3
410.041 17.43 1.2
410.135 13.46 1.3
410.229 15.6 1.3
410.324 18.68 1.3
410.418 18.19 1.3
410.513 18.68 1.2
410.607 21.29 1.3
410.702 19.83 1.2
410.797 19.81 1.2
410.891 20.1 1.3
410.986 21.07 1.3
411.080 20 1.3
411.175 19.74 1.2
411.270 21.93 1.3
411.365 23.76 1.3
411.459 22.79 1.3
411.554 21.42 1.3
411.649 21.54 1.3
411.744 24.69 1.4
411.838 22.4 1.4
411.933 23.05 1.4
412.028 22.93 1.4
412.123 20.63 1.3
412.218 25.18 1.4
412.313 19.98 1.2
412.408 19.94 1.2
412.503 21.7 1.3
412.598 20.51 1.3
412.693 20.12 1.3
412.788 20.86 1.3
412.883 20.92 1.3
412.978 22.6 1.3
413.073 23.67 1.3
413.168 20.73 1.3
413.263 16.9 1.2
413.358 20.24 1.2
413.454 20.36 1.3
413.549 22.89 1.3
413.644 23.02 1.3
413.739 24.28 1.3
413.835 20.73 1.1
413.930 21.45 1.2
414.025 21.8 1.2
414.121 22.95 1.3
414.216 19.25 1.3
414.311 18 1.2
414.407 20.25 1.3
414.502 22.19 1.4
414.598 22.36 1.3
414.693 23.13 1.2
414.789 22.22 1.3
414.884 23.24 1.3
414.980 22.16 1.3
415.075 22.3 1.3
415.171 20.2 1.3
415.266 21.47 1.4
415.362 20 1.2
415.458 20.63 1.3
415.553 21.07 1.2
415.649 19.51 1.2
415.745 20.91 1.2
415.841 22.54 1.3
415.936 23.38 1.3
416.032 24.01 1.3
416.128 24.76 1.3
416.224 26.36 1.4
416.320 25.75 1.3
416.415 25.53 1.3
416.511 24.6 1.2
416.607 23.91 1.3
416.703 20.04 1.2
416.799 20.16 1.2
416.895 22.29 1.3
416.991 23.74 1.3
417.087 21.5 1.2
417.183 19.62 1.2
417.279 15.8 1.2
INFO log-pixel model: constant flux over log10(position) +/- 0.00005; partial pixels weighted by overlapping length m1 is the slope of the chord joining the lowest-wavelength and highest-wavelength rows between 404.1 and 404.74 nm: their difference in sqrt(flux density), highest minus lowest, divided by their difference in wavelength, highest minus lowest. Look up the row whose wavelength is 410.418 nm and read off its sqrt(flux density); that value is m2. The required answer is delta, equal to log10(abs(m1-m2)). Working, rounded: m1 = -0.7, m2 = 4.26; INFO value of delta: 0.70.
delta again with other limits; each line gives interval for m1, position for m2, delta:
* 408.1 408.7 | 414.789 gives 0.60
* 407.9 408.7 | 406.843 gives 0.64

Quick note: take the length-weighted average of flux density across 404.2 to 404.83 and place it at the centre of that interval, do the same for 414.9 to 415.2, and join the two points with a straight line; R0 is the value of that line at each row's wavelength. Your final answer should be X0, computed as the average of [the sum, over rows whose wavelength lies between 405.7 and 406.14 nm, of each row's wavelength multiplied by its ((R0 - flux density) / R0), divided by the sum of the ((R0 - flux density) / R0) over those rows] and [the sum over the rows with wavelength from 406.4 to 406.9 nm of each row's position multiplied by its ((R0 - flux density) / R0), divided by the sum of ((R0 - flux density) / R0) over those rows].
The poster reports 406.39 nm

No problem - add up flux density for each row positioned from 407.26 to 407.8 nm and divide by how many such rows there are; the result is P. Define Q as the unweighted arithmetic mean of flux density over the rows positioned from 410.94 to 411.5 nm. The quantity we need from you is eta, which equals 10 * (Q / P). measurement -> 10.6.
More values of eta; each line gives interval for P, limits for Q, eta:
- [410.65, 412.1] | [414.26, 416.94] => 10.3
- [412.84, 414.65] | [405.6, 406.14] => 9.8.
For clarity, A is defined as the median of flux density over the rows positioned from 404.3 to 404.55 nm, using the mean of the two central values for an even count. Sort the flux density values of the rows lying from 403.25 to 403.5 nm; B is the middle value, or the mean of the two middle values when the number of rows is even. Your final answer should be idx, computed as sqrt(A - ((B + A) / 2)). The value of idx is 0.2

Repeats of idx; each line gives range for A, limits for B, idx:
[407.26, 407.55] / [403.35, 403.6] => 1.2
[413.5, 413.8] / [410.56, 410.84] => 1.3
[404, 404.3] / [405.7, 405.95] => 1.2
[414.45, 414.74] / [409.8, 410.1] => 1.1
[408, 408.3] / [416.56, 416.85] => 0.4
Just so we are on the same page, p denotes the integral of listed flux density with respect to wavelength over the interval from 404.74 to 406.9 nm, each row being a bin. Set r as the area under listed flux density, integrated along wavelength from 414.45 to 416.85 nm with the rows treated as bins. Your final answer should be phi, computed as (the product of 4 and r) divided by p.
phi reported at 5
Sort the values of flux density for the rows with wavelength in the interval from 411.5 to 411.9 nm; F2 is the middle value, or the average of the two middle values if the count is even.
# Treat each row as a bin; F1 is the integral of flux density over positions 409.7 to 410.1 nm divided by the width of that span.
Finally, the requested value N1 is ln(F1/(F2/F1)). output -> 2.8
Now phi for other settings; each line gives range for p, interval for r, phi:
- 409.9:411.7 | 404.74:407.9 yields 7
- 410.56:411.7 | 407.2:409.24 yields 7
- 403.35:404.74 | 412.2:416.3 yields 12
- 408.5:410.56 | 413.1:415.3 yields 4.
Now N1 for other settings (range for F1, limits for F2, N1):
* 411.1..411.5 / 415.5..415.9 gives 3.1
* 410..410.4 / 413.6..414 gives 2.5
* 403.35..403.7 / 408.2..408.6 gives 3.2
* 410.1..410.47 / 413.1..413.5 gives 2.6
